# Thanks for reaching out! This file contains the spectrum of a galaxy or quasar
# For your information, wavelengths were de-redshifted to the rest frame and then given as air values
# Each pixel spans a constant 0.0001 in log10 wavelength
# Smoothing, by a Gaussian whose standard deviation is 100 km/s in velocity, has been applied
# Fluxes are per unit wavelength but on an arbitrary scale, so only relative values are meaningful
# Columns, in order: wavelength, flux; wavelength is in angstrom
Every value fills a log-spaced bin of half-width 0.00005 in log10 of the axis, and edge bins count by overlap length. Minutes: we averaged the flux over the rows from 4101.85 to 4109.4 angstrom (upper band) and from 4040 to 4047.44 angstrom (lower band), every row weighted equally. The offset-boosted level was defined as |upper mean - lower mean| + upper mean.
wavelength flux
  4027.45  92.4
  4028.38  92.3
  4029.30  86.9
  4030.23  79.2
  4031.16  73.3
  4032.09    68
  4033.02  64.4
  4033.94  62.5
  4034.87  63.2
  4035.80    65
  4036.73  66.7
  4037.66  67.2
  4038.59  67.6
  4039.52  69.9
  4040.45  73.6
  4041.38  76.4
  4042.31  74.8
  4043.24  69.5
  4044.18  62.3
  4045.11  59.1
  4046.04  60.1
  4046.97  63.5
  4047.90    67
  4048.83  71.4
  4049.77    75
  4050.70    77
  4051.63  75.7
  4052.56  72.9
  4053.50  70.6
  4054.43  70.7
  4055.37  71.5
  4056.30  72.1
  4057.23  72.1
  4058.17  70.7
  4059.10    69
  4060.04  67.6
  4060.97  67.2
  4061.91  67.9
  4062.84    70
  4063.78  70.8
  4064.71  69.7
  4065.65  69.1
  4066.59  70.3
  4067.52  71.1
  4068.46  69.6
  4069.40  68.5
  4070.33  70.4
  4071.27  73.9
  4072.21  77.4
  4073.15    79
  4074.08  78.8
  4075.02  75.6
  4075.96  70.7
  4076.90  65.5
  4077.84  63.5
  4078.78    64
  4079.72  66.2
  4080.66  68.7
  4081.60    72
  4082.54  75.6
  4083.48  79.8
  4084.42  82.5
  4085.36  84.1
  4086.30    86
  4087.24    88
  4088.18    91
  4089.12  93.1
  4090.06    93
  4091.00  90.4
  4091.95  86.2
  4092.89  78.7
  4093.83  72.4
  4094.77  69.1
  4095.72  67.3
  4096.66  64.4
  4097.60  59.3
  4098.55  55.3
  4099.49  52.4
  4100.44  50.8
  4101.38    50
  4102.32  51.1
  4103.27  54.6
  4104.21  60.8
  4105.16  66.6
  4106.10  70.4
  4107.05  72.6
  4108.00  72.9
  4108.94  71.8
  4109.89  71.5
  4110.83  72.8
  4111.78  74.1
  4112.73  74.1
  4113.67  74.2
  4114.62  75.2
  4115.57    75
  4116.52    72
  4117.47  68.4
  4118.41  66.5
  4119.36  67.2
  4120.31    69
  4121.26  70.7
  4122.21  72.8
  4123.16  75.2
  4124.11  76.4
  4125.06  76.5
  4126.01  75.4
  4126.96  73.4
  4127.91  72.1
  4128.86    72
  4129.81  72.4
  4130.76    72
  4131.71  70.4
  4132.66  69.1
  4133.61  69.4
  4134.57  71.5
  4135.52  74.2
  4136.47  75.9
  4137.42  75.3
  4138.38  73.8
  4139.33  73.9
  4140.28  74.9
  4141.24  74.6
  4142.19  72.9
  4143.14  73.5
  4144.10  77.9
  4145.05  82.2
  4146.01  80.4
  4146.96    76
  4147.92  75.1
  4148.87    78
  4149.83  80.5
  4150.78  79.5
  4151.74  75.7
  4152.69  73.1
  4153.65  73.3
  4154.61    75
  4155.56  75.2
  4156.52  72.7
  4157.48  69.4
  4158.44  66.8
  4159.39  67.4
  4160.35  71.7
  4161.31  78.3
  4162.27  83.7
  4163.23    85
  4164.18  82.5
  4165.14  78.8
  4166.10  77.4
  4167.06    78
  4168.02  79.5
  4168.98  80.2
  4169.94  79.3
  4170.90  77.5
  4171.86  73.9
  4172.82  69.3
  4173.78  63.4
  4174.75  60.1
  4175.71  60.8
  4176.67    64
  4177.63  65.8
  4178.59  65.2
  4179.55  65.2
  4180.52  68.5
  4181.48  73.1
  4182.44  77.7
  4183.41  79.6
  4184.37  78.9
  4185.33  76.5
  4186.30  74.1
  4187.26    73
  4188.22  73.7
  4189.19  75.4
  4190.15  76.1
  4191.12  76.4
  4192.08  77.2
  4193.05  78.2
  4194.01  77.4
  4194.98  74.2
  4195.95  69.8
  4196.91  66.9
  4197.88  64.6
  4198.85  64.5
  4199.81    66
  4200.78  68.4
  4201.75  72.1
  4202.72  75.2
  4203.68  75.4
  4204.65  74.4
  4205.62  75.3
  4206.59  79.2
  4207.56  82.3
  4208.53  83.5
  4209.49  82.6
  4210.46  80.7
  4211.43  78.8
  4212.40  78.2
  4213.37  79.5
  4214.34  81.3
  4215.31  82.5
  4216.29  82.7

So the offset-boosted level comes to 67.4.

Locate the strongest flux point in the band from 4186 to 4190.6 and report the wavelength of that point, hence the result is 4190.15 angstrom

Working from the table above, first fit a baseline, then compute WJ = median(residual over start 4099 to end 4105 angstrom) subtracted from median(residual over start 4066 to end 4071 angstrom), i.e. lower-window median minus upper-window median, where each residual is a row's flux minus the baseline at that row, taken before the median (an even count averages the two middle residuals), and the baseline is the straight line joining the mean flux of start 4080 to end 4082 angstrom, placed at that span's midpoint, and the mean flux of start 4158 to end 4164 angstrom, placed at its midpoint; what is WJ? 21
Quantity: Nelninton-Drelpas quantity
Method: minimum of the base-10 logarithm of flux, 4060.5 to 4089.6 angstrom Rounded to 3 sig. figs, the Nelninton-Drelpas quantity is 1.80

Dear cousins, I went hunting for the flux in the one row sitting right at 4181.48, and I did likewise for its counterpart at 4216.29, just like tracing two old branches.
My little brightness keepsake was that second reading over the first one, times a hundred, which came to 113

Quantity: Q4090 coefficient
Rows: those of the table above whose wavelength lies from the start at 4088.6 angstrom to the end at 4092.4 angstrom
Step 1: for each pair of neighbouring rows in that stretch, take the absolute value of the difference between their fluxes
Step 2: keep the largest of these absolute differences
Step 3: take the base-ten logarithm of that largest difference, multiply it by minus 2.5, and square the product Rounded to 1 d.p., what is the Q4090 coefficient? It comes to 2.4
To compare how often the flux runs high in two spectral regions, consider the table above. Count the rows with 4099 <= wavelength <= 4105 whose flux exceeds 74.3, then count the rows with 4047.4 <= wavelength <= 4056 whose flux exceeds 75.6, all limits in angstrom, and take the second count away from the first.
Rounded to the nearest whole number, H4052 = -2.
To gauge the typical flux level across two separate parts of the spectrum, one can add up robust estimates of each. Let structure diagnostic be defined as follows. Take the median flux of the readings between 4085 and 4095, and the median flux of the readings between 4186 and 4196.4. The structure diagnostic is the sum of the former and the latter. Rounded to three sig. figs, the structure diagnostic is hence 162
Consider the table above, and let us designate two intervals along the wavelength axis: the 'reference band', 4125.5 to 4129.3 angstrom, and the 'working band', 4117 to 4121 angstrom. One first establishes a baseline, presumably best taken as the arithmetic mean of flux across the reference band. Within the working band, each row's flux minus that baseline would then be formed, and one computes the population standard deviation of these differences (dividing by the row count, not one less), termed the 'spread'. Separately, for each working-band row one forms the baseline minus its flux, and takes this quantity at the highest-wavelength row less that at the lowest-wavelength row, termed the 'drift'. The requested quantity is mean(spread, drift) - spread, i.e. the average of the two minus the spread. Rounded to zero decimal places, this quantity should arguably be -1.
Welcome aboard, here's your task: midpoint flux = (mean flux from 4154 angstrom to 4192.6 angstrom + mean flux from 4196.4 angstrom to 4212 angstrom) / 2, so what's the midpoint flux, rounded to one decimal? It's 74.0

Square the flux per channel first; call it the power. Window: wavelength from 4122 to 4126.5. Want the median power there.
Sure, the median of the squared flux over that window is 5685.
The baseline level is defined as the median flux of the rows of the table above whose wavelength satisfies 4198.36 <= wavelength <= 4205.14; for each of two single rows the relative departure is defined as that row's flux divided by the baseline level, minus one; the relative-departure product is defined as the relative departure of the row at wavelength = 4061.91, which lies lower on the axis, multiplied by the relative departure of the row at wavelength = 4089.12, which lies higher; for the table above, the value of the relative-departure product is -0.0170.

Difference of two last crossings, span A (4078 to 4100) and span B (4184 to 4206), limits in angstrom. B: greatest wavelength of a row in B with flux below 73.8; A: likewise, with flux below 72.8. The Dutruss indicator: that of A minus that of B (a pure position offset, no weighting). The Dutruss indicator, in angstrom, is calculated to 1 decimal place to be -102.3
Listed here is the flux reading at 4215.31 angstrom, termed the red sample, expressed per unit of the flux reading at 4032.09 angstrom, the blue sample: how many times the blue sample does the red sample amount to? 1.21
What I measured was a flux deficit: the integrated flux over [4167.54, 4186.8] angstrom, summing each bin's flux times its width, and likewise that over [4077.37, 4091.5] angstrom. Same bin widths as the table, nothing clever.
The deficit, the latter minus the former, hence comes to -251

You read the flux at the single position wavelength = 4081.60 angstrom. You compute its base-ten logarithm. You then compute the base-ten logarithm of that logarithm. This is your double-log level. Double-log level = 0.269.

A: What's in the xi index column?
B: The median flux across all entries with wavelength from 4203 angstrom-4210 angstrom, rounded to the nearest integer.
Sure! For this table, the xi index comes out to 79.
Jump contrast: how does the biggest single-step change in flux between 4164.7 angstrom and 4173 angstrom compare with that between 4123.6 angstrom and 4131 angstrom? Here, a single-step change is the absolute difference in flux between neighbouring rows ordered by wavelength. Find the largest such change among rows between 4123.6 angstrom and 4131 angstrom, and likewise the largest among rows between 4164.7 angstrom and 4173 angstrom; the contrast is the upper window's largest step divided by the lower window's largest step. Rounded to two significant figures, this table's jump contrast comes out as 2.3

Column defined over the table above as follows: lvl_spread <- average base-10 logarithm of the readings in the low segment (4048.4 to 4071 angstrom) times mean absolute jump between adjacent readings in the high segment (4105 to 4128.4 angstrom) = 2.7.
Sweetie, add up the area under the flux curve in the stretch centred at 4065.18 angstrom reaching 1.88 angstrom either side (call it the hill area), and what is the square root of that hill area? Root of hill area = 16.2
